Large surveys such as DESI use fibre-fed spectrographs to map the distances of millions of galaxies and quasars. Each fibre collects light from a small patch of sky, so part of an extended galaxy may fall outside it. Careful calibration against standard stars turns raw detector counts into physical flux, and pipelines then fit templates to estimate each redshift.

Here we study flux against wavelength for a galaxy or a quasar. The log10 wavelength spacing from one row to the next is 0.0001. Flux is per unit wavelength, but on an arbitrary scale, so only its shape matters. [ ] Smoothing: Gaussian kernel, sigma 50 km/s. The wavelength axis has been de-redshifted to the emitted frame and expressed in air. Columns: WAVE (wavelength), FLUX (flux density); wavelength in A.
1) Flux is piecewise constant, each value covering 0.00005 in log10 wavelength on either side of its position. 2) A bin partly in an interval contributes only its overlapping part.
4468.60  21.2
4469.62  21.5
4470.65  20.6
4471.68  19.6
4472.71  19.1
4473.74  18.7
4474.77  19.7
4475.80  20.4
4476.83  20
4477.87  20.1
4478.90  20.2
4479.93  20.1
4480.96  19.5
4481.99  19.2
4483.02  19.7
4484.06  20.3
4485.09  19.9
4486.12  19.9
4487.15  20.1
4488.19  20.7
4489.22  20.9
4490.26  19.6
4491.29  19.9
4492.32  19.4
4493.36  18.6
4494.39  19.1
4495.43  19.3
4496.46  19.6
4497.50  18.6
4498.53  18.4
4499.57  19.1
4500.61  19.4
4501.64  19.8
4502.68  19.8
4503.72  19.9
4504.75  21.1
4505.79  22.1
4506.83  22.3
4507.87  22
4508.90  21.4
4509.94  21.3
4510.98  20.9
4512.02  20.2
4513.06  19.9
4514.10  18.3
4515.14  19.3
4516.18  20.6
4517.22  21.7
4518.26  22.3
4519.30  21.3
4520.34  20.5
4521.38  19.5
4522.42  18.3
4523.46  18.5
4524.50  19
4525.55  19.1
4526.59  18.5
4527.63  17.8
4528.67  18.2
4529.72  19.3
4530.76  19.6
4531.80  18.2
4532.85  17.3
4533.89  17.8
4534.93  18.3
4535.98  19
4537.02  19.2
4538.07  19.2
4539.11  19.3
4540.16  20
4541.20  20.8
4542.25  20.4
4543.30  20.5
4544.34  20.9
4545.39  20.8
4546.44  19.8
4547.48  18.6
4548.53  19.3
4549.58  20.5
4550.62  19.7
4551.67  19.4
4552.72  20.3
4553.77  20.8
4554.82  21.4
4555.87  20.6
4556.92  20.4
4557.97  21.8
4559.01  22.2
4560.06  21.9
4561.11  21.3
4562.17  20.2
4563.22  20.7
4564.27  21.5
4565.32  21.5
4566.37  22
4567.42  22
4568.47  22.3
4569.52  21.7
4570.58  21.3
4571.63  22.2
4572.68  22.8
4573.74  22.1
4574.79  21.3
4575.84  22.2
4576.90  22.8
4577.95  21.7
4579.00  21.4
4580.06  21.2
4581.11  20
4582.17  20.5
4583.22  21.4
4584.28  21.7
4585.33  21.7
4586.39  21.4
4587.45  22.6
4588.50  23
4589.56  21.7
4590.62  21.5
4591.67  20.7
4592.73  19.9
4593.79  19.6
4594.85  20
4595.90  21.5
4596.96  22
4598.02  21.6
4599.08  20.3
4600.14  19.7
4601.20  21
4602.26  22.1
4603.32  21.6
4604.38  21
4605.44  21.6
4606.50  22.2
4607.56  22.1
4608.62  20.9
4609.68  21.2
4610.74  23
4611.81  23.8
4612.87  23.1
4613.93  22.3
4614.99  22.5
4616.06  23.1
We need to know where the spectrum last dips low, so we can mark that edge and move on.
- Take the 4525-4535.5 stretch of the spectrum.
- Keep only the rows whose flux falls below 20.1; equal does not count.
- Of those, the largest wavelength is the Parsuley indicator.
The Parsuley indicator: 4534.93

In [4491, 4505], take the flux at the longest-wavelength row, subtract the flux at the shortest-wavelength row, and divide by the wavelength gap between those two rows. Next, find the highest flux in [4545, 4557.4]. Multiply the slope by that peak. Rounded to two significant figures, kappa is 1.9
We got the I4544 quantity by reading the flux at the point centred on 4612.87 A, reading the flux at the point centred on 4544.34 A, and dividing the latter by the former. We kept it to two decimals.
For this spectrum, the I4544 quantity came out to 0.90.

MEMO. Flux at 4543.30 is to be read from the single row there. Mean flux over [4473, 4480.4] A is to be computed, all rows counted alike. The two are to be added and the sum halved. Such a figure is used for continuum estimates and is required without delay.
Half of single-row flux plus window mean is 20.2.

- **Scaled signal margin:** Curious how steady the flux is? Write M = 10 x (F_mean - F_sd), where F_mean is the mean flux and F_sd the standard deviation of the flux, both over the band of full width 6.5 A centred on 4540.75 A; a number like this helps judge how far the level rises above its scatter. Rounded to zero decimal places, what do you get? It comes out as 194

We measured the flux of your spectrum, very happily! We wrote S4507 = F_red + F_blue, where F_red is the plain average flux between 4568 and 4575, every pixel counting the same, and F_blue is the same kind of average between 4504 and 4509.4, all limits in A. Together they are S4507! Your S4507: 43.7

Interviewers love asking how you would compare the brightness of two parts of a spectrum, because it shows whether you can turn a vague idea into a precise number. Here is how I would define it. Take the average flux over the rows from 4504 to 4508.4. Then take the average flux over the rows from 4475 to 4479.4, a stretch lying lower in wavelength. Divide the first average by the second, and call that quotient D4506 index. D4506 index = 1.08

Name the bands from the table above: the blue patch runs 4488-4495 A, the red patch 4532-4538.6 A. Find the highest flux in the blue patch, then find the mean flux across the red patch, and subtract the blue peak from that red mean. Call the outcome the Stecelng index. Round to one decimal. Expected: -2.4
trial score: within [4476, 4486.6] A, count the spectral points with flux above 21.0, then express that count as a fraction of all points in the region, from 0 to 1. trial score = 0.0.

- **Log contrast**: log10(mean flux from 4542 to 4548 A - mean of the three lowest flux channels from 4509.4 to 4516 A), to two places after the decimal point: 0.00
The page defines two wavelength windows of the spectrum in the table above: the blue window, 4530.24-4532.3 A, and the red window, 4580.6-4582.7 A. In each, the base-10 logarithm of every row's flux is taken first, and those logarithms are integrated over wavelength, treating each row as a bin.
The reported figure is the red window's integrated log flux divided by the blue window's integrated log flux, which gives 1.04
